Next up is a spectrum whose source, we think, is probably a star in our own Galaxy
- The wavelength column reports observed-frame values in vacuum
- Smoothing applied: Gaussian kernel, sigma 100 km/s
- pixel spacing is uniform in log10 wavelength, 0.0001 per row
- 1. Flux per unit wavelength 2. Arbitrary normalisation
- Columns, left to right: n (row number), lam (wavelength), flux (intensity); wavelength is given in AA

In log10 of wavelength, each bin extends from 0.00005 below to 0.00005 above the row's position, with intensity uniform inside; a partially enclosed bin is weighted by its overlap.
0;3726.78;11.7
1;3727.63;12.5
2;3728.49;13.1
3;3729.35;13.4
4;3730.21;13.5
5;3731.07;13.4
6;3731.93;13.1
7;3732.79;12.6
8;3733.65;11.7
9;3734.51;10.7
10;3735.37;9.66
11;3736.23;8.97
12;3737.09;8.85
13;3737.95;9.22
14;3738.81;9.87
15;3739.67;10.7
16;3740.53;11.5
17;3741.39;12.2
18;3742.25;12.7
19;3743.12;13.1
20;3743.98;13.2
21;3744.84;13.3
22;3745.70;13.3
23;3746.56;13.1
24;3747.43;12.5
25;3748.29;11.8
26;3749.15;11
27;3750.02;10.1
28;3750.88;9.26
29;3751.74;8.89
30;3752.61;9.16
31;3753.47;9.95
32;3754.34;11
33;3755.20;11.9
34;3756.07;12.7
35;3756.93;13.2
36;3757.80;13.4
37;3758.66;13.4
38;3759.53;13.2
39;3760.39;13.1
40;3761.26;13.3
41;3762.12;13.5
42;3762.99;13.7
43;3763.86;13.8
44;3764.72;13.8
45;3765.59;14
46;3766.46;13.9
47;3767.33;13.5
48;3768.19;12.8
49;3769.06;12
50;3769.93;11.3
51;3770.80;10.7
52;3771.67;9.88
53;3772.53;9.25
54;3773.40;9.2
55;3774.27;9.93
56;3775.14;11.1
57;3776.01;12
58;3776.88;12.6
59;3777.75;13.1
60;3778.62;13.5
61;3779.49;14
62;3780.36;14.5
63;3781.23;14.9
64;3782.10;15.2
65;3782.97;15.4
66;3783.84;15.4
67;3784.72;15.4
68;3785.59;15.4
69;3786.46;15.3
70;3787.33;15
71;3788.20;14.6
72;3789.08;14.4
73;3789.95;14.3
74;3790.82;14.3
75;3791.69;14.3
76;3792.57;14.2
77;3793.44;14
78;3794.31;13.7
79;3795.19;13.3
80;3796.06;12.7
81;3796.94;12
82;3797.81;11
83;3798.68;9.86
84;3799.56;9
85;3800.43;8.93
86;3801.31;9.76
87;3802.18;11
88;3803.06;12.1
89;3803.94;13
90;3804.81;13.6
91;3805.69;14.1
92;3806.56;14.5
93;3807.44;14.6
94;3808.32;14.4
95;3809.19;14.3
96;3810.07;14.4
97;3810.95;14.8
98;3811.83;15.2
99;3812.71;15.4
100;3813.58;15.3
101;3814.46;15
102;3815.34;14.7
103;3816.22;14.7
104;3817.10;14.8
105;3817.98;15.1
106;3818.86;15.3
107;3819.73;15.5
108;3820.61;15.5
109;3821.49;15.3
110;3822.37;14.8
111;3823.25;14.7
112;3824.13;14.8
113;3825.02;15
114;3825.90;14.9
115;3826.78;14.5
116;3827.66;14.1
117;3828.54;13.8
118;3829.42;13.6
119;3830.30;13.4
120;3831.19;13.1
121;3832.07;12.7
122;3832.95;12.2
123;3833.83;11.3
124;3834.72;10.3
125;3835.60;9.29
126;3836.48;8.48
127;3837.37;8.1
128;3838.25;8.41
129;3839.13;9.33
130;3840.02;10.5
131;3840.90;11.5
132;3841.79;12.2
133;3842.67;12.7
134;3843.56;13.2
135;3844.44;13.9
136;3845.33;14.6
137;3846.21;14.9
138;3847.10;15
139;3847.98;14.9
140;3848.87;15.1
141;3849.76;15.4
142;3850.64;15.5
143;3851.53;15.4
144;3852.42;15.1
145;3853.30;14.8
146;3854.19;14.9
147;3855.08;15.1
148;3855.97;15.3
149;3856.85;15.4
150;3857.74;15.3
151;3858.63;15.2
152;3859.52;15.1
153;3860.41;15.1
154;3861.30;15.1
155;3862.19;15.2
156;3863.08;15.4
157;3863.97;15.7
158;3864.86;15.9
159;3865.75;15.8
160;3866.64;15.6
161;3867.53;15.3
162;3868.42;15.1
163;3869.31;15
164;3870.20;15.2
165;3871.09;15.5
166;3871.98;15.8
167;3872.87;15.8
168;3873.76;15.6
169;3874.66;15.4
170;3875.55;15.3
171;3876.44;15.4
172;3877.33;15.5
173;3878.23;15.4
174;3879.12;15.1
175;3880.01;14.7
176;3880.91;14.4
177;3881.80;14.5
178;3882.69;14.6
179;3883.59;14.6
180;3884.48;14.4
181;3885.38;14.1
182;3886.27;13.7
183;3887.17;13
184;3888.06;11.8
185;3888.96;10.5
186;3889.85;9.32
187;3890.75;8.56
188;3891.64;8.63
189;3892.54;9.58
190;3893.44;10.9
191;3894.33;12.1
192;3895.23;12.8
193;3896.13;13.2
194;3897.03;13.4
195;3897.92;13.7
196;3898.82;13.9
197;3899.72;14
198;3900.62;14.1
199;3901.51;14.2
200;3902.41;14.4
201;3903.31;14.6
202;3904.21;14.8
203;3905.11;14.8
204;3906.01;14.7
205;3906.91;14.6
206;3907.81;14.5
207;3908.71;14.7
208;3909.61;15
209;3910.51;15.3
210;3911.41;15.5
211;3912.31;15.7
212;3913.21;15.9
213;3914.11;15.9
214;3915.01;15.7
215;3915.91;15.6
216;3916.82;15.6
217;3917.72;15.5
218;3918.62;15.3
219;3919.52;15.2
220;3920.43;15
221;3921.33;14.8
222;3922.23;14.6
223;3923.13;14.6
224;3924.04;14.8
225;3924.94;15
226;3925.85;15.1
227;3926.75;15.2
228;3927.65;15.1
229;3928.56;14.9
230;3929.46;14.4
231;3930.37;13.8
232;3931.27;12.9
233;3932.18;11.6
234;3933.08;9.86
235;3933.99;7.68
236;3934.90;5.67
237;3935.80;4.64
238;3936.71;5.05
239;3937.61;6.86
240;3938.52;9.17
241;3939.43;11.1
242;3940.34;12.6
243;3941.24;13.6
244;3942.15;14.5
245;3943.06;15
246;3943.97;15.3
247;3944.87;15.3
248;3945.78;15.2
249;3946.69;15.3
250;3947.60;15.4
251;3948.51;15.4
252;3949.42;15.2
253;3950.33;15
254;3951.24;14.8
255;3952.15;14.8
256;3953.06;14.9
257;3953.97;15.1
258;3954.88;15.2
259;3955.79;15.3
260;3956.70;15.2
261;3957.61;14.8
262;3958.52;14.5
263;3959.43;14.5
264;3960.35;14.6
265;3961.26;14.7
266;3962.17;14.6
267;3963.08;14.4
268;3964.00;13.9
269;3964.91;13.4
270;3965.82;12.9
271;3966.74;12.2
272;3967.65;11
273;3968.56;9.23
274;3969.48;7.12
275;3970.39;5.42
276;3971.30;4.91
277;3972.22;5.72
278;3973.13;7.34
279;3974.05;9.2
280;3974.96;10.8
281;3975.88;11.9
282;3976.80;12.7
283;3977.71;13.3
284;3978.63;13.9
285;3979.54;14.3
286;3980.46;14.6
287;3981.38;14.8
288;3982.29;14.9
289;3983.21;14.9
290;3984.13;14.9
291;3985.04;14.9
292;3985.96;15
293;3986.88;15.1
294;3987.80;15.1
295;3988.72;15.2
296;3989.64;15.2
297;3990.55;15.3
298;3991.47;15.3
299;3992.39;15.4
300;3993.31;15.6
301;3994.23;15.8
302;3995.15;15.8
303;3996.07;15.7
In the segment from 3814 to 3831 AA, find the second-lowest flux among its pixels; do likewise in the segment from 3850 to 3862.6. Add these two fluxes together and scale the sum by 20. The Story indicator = 570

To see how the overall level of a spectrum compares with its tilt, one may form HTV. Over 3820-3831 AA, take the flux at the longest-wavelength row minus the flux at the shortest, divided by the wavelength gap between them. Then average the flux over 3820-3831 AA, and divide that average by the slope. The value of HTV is -67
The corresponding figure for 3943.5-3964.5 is -214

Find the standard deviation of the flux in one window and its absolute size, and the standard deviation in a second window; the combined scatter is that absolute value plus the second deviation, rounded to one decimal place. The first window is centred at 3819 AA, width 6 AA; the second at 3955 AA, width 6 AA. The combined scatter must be 0.5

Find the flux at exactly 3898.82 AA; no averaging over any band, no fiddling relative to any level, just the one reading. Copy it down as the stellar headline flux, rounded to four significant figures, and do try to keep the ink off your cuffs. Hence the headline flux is 13.90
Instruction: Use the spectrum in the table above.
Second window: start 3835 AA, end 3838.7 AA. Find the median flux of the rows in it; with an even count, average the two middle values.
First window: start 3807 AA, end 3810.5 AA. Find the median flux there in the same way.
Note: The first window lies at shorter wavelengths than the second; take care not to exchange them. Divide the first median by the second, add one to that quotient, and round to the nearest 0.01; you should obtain 2.71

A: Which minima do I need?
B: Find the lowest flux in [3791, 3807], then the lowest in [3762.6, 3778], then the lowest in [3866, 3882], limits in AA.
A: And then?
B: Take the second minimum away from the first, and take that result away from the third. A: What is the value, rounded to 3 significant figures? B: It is 14.7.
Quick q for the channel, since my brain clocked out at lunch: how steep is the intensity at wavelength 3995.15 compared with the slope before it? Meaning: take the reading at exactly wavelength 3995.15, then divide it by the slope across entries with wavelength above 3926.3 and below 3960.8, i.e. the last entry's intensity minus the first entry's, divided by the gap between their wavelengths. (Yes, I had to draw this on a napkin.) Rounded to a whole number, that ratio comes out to -885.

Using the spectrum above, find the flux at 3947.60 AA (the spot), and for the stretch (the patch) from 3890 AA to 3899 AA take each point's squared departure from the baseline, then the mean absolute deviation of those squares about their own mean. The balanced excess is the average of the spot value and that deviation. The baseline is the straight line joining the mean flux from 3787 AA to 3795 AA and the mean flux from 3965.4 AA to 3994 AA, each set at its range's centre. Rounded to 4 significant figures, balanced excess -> 11.62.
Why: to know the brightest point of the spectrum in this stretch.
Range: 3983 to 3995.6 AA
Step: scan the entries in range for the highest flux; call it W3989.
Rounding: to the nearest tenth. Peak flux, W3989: 15.8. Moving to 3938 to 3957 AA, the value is 15.4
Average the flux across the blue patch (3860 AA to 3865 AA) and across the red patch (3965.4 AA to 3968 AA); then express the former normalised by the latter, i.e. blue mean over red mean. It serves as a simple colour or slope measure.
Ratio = 1.28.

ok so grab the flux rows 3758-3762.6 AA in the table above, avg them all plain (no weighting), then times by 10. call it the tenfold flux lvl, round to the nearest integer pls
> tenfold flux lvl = 133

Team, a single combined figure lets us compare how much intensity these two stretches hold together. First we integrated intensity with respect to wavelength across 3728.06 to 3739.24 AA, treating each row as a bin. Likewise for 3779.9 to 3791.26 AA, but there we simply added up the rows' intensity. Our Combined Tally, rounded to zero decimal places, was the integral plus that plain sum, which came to 321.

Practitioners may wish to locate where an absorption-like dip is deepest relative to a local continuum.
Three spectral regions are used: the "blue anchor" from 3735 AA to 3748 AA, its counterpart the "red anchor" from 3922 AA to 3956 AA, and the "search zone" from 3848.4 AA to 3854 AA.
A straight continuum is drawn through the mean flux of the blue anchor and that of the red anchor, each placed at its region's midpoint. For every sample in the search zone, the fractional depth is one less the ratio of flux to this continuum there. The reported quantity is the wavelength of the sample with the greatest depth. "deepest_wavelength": 3853.30 AA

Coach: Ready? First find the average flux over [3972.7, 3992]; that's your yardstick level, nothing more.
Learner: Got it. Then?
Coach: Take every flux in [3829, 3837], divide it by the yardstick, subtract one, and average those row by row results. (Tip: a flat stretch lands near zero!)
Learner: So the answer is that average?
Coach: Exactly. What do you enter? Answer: -0.16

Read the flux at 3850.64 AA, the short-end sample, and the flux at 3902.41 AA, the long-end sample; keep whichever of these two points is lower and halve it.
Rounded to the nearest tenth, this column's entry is 7.2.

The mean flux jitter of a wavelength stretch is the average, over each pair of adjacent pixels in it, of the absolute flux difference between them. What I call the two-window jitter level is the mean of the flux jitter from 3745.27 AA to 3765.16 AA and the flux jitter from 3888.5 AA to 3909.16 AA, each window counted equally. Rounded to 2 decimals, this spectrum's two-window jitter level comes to 0.42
